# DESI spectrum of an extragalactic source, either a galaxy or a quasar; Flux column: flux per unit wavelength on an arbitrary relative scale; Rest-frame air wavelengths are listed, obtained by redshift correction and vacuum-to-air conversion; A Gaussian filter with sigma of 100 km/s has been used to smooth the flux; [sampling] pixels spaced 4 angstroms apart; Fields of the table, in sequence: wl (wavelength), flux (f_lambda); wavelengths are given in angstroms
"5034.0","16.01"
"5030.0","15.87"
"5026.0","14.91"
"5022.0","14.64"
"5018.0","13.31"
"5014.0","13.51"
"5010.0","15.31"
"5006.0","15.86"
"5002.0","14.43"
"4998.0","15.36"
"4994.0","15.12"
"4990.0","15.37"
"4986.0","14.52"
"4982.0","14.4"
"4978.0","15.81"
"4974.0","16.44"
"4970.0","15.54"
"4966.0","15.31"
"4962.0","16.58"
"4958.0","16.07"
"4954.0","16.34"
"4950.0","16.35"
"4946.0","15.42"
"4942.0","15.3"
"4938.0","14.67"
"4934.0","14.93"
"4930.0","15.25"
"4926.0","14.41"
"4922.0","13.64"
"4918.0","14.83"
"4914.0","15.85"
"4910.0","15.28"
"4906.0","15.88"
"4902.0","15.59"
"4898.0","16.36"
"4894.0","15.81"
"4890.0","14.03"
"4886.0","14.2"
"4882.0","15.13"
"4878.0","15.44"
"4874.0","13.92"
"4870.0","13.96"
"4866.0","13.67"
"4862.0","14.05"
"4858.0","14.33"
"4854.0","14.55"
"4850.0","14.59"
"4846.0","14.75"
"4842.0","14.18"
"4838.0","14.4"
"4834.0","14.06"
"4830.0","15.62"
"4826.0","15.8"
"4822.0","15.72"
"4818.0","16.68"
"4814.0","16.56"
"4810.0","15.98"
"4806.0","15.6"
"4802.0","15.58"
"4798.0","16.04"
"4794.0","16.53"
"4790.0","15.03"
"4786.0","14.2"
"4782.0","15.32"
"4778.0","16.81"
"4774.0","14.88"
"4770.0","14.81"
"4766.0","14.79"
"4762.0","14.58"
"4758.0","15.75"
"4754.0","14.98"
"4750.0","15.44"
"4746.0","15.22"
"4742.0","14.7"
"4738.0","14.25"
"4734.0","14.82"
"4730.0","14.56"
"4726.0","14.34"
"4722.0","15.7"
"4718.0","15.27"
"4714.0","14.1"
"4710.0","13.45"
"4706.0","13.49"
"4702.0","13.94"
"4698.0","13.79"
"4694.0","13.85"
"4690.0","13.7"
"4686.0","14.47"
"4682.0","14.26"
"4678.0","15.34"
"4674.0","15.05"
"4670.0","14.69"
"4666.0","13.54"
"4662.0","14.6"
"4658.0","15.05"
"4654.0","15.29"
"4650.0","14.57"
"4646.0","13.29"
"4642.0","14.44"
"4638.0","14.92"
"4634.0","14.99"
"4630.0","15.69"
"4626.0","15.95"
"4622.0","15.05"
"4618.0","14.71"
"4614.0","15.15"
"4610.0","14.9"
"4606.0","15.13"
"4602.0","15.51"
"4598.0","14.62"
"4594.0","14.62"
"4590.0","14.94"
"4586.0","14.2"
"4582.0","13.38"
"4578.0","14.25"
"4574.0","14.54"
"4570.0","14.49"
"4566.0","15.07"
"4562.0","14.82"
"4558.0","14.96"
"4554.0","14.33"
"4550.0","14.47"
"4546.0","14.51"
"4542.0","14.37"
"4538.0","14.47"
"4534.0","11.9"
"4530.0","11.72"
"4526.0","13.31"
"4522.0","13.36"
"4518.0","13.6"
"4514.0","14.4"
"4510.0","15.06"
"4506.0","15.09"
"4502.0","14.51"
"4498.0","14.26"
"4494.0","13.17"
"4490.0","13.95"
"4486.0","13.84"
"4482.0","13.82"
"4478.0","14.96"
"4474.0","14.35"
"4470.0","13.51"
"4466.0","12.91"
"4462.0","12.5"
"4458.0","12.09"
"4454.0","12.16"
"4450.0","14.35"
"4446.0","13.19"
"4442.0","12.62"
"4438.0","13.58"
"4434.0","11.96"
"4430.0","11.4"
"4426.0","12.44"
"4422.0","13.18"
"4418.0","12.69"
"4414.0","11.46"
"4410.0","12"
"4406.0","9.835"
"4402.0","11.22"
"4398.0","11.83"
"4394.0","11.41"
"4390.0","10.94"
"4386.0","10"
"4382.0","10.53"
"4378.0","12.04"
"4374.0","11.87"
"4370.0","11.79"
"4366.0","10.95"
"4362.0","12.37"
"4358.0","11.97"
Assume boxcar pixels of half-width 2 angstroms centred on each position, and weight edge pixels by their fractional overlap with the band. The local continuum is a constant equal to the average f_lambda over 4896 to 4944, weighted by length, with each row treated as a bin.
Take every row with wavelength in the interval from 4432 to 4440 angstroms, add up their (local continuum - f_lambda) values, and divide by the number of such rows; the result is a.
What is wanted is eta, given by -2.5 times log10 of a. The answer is -0.9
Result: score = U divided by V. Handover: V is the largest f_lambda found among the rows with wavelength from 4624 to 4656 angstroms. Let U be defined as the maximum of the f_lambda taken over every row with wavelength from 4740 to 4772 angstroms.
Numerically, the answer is 0.99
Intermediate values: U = 15.75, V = 15.95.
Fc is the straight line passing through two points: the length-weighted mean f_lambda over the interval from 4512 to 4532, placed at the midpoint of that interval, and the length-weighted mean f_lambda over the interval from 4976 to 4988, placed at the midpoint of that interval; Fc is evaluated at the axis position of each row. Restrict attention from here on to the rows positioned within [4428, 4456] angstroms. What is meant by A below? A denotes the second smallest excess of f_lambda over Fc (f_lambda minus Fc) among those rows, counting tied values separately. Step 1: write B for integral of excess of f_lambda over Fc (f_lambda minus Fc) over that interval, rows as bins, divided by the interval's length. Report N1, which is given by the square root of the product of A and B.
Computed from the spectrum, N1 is 0.5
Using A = -1.0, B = -0.24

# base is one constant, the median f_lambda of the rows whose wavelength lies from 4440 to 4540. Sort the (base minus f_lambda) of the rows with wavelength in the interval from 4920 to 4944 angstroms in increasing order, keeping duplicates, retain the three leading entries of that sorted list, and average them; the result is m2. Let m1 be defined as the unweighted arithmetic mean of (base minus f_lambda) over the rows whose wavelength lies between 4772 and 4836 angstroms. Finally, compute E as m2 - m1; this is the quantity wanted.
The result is 0.5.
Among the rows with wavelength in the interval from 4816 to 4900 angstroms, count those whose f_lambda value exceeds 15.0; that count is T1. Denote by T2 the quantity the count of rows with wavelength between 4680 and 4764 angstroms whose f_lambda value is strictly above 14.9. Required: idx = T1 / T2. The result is 1.3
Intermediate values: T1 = 8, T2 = 6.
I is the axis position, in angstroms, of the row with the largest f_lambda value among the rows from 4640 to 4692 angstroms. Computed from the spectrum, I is 4678.0 angstroms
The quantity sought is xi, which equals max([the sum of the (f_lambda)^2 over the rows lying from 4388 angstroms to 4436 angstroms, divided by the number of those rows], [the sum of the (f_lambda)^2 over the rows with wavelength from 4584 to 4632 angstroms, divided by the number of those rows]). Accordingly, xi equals 226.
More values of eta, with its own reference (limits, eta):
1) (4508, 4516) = 0.9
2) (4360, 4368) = -1.4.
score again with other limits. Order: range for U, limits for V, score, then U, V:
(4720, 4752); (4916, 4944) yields 1.03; 15.7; 15.3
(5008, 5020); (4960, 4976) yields 0.92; 15.31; 16.58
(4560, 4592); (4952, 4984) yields 0.91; 15.07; 16.58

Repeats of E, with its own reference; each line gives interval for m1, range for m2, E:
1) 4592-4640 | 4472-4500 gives 0.6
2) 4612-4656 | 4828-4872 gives -0.1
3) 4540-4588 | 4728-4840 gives -2.2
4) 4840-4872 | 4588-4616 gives -1.0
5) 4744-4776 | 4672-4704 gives 0.1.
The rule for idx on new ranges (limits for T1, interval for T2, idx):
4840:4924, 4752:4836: 0.5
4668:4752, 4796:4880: 0.6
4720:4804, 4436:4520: 3.3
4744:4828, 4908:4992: 1.0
